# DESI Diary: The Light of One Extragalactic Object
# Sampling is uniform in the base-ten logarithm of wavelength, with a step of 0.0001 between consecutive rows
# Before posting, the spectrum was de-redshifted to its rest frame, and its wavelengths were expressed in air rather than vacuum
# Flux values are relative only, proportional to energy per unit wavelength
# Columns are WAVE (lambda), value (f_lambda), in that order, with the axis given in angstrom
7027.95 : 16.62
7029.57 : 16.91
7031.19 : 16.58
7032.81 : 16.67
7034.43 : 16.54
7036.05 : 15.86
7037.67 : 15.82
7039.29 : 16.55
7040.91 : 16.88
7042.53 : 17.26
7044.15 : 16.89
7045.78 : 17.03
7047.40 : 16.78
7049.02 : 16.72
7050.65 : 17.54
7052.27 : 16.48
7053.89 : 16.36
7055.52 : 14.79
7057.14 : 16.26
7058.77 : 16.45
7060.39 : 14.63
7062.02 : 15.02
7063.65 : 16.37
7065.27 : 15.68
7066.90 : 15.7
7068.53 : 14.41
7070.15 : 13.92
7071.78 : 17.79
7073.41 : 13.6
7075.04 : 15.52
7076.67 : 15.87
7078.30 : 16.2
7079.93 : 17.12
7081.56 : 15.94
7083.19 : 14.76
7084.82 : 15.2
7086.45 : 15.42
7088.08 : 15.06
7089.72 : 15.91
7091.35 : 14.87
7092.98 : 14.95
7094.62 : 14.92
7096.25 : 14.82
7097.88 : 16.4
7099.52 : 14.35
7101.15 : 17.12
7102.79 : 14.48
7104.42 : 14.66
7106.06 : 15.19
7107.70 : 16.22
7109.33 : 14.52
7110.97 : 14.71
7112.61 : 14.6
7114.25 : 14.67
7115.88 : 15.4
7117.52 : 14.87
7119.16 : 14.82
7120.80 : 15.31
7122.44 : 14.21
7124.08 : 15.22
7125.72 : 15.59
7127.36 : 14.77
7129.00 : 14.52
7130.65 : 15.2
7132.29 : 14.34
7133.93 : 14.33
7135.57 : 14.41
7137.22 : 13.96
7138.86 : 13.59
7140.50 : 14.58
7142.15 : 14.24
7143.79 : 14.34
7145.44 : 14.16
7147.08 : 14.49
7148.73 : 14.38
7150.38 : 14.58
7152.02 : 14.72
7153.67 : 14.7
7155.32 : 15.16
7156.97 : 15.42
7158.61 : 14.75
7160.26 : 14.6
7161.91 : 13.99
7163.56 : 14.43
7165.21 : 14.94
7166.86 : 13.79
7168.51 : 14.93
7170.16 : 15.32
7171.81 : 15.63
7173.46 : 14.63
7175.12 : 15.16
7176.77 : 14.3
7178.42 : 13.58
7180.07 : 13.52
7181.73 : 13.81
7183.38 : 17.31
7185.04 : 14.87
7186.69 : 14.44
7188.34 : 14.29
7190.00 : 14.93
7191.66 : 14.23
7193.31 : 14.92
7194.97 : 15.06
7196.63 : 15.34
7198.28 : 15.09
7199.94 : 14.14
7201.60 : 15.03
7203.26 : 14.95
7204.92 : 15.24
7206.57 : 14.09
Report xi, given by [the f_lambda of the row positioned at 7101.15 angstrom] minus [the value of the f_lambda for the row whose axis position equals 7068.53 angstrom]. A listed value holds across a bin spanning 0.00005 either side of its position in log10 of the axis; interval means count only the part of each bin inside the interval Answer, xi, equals 2.7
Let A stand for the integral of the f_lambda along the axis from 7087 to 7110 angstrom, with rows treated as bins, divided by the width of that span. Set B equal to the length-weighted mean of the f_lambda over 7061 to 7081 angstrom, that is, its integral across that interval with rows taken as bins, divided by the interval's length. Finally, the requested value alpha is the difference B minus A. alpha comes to 0.3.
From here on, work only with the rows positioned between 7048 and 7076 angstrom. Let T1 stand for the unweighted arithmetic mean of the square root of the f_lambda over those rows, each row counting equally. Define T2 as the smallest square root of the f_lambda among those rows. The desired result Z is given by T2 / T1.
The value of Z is 0.931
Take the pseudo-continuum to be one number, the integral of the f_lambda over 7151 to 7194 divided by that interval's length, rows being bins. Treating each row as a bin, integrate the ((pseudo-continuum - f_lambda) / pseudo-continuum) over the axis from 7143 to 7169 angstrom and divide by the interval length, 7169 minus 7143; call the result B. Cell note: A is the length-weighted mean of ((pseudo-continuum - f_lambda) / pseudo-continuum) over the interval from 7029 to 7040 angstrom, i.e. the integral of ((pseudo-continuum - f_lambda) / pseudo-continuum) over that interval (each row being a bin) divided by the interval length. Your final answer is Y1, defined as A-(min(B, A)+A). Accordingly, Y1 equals 0.116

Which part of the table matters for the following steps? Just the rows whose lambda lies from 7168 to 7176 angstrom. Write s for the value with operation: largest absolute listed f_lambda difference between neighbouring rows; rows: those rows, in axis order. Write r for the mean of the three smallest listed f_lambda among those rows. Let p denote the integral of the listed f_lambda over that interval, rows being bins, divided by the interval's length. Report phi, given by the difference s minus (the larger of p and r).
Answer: -14.1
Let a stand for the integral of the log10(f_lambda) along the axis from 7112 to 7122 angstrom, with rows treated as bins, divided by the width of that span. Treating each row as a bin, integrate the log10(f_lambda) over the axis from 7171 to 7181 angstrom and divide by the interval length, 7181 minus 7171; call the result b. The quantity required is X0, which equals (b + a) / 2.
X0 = 1.17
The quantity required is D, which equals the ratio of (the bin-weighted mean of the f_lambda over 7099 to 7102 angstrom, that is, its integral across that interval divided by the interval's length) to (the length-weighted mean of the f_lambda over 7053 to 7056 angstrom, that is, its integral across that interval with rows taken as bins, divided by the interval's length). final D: 1.01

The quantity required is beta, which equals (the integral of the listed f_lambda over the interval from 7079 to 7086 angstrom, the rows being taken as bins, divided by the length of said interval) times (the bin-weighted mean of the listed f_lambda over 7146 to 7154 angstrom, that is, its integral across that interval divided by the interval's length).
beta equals 229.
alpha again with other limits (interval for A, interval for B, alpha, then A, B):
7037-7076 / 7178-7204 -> -1.3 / 16.0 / 14.7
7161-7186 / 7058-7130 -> 0.6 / 14.7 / 15.3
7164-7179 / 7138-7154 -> -0.3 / 14.7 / 14.4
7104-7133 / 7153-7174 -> -0.1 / 14.9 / 14.8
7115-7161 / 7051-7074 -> 0.9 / 14.7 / 15.6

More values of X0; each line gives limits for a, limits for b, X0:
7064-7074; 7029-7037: 1.20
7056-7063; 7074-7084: 1.20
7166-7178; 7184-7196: 1.17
